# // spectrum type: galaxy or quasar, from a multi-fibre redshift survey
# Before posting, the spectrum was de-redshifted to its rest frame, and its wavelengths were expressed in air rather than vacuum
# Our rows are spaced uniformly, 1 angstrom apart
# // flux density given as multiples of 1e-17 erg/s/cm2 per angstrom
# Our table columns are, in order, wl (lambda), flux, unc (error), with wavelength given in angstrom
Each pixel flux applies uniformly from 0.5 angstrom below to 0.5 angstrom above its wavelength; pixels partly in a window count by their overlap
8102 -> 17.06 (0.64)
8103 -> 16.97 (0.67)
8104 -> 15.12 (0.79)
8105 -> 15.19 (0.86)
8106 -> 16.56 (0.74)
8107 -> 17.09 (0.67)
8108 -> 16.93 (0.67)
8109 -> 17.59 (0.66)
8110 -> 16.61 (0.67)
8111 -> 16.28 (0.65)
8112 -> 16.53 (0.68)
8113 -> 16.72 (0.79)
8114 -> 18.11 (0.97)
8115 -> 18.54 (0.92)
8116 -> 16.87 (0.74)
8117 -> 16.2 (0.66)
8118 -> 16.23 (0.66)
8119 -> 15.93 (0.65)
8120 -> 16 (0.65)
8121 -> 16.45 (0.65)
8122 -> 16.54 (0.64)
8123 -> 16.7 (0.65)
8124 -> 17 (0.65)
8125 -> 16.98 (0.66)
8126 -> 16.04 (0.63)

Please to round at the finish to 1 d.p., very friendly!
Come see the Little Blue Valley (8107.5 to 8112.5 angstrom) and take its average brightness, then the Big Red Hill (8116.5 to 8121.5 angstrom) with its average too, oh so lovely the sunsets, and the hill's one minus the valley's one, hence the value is -0.6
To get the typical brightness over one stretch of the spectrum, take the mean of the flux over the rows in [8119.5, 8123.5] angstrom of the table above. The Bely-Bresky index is 16.4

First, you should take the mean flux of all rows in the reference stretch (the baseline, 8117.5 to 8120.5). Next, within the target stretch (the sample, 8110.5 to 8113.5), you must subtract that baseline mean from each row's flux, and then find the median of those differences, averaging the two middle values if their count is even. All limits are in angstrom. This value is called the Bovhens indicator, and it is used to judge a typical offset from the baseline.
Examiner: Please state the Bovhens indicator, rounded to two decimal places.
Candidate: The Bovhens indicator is 0.48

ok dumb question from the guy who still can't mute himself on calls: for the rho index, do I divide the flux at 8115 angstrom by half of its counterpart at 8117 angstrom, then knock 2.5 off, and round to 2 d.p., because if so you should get -0.21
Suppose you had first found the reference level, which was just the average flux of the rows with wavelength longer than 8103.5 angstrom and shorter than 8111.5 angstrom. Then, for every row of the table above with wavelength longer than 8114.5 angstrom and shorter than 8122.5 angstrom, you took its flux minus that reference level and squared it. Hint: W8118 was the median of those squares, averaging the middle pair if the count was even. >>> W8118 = 0.11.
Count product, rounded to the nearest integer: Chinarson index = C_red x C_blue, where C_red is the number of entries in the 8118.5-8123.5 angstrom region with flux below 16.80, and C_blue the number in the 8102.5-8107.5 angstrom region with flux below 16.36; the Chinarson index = 10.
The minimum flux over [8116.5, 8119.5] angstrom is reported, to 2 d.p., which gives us 15.93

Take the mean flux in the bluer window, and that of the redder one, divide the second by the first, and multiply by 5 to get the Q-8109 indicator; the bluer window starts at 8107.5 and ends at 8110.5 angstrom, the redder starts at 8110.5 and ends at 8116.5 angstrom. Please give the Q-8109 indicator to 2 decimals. 5.04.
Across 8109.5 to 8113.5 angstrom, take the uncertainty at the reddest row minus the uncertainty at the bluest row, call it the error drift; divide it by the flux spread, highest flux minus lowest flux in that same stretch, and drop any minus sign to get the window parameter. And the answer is 0.27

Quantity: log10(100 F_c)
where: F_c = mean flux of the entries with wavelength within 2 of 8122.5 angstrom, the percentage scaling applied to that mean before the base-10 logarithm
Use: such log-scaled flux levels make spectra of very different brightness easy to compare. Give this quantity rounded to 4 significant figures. 3.222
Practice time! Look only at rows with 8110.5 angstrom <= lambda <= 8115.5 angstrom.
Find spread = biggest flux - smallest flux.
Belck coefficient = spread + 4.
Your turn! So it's 6.3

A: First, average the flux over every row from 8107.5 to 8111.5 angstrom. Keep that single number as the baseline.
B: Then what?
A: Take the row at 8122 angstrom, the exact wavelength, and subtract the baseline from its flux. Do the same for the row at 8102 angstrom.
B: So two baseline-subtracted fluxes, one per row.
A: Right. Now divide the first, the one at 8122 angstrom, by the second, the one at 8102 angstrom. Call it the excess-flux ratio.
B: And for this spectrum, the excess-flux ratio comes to -1.5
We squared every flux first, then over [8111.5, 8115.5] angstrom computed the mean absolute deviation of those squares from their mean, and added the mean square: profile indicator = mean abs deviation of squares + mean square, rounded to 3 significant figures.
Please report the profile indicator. 336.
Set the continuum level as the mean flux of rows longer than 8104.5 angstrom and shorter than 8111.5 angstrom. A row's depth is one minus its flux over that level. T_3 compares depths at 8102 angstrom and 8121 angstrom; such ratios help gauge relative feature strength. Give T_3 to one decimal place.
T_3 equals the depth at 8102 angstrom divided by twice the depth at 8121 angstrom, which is -1.4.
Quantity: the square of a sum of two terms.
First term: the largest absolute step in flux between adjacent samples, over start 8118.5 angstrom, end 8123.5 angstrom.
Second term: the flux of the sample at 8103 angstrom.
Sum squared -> 303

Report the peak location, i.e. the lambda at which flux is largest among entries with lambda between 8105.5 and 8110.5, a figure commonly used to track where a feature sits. 8109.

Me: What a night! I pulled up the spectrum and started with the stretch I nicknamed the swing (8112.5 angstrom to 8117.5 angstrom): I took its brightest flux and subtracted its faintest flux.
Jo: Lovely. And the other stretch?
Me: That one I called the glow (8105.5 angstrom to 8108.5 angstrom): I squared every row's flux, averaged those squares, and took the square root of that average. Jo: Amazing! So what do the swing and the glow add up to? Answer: 19.2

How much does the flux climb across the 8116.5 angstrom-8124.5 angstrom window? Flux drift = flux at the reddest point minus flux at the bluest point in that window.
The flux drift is 0.8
